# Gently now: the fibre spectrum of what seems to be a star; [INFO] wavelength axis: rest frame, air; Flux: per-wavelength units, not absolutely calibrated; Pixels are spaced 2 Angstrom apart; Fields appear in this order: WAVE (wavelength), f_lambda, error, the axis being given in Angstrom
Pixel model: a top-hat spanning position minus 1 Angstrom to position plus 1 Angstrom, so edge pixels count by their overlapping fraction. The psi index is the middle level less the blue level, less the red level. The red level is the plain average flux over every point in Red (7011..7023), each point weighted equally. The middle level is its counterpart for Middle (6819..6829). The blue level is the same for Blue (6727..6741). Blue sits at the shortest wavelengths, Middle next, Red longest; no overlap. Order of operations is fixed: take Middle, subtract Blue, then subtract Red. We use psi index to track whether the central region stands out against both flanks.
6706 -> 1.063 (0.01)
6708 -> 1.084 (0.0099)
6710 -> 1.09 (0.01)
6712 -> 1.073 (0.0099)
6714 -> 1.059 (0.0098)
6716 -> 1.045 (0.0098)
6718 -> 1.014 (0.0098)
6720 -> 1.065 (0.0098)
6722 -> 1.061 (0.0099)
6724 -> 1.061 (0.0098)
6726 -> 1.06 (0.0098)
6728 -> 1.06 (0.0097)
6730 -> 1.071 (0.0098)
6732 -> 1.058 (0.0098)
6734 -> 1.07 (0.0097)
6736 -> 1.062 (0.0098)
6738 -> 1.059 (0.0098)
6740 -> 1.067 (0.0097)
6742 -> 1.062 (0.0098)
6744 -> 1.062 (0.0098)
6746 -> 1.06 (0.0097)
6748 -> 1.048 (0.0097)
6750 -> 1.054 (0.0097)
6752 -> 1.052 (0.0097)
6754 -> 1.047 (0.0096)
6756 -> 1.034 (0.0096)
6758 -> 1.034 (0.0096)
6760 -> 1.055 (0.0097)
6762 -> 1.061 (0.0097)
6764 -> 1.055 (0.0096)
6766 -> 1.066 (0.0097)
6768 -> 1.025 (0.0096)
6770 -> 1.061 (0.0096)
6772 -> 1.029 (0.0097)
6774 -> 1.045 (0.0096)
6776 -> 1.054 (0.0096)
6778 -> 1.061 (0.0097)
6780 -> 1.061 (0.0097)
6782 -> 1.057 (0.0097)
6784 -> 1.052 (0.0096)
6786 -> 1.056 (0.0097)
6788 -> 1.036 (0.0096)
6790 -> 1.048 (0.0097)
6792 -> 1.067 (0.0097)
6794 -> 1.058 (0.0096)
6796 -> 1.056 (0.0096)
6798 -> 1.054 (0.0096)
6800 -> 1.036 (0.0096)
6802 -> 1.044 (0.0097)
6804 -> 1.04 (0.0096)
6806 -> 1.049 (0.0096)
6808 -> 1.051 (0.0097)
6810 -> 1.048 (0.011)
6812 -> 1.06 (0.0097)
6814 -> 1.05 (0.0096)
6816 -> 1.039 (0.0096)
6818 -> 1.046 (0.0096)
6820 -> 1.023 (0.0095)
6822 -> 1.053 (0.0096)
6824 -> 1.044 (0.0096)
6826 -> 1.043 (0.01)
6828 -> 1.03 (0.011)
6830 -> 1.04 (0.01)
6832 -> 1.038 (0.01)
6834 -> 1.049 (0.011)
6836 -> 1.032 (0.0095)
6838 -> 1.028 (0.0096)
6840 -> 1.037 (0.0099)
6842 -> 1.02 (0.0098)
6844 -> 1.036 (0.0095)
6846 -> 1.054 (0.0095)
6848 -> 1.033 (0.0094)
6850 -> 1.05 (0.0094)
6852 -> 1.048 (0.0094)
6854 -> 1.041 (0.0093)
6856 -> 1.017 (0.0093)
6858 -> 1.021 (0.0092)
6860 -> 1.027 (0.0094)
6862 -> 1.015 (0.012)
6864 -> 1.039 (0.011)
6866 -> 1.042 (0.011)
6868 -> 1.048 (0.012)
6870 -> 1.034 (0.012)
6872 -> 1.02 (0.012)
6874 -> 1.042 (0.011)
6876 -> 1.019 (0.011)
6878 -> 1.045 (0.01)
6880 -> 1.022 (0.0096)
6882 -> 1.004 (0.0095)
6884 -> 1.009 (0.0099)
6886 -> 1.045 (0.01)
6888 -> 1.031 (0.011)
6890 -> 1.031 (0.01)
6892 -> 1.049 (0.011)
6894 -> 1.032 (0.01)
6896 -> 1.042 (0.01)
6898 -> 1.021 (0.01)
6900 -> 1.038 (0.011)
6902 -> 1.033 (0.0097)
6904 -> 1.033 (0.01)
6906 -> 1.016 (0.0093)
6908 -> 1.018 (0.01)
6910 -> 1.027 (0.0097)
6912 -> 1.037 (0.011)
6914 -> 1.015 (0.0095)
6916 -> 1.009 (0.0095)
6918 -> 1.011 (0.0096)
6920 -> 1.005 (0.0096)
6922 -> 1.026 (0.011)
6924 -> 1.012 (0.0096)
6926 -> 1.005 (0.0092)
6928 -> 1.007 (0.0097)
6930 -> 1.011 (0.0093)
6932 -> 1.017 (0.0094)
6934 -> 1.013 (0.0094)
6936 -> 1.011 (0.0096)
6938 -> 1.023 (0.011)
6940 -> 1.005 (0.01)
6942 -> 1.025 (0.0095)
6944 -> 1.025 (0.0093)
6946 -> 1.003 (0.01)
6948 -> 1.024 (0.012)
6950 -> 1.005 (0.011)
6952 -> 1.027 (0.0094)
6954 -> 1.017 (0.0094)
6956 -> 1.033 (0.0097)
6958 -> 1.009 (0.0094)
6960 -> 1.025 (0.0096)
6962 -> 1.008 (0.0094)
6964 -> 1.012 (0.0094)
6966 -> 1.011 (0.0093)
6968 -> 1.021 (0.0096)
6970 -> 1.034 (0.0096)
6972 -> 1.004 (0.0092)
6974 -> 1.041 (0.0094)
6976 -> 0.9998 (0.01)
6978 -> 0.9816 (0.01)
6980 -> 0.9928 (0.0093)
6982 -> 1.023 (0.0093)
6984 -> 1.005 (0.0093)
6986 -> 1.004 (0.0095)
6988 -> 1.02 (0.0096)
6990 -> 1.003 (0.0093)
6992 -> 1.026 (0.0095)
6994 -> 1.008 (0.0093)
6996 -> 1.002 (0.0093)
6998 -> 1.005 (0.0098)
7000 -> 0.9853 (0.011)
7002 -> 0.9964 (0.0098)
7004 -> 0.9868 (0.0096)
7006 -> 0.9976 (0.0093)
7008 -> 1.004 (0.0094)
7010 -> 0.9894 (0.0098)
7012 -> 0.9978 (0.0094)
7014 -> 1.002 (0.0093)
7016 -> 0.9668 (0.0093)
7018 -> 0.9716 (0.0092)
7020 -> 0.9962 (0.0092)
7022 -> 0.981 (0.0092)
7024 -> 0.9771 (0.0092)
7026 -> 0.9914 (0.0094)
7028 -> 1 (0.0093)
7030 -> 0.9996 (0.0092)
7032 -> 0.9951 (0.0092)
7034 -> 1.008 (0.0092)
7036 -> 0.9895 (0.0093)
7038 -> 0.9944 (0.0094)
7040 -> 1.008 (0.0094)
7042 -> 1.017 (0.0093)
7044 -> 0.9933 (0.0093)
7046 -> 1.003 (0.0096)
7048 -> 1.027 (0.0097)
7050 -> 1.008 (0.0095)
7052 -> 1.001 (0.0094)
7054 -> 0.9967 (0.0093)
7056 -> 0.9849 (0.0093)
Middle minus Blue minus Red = -1.011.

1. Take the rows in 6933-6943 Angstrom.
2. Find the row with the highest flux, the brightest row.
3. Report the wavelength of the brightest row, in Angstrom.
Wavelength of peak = 6942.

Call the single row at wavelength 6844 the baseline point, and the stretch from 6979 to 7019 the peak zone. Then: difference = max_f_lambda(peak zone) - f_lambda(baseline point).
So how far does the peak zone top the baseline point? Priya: -0.010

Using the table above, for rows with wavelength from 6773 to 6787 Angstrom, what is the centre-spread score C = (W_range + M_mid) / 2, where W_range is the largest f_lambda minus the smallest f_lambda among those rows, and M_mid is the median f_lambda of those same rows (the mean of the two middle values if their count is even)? 0.536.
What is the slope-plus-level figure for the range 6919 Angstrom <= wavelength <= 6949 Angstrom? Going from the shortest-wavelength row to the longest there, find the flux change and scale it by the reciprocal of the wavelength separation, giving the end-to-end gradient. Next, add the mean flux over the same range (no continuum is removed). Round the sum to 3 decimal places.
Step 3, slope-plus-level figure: 1.015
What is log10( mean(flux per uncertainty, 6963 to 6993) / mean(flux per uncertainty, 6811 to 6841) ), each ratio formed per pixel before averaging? 0.00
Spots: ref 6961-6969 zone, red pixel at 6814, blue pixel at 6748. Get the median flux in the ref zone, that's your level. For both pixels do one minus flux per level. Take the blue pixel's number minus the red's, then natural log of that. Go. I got -6.2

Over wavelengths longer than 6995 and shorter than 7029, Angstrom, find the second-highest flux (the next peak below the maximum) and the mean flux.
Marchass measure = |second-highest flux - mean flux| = 0.013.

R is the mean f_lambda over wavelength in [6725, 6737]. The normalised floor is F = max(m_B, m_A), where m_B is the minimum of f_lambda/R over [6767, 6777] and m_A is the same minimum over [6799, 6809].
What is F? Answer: 0.974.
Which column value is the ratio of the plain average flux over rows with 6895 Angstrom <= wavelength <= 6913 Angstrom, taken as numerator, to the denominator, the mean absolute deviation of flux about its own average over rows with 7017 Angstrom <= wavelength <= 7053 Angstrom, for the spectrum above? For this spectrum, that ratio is 102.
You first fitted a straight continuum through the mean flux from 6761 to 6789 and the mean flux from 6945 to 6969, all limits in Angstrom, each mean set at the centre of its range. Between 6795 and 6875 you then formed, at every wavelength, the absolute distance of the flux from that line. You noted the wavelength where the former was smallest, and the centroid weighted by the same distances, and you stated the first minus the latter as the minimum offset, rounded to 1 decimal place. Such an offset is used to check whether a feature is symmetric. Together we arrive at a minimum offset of -9.0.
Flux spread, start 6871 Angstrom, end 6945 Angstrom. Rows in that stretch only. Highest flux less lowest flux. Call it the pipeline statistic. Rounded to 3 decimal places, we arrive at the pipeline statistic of 0.045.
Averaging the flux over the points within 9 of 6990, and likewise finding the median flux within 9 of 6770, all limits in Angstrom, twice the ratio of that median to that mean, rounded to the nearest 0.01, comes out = 2.09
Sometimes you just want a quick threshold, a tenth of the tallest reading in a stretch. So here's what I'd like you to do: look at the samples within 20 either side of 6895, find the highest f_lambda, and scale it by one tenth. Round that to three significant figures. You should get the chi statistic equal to 0.105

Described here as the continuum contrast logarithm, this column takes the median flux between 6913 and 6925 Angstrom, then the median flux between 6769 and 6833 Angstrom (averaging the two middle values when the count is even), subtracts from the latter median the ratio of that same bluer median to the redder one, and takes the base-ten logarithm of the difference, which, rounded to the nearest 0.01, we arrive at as -1.92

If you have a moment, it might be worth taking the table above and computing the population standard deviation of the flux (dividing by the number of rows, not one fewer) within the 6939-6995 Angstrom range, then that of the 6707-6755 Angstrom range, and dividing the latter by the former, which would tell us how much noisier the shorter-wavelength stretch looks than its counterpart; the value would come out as 1.06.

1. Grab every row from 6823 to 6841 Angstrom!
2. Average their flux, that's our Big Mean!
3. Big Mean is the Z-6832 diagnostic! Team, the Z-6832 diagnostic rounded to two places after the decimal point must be 1.04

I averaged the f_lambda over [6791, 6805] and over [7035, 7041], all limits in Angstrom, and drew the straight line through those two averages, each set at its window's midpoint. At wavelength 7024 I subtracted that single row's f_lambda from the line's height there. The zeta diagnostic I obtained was 0.023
